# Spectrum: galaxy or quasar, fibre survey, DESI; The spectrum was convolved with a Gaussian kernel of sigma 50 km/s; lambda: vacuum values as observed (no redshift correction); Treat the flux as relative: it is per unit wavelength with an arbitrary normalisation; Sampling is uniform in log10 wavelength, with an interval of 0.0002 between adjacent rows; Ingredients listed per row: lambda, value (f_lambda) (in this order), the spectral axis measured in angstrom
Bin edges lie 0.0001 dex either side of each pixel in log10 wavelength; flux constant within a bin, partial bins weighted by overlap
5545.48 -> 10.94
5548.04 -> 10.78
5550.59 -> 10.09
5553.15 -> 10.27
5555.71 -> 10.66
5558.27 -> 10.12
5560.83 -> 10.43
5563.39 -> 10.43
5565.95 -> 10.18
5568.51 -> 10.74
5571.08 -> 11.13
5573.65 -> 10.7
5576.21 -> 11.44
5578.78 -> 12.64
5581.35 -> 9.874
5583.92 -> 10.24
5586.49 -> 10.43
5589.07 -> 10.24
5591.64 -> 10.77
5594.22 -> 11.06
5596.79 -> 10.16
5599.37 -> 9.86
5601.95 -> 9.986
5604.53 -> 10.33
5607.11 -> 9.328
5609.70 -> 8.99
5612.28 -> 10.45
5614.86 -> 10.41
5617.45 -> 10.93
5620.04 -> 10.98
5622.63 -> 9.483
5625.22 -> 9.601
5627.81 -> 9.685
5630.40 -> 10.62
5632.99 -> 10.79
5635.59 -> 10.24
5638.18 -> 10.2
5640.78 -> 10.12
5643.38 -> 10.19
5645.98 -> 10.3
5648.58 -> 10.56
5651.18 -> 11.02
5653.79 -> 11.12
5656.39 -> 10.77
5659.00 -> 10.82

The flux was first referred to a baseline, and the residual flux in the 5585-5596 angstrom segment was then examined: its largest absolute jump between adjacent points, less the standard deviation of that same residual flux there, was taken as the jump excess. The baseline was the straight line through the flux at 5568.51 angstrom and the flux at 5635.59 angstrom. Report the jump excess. 0.2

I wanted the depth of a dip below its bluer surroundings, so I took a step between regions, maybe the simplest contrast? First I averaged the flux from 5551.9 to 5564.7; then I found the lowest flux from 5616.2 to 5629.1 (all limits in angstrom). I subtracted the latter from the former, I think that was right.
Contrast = 0.9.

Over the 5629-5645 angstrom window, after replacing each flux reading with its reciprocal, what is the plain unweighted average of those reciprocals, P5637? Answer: 0.097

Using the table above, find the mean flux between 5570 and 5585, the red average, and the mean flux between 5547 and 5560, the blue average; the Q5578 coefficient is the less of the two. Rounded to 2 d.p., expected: 10.38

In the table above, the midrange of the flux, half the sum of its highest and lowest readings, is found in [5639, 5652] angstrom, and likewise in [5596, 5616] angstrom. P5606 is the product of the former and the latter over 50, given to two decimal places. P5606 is 2.05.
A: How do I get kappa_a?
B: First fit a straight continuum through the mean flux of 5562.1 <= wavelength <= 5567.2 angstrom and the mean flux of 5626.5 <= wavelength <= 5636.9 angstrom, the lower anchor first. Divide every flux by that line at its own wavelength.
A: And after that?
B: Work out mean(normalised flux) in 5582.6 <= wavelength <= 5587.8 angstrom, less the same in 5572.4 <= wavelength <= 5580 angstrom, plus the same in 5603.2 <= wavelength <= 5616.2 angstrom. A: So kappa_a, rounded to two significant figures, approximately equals 0.84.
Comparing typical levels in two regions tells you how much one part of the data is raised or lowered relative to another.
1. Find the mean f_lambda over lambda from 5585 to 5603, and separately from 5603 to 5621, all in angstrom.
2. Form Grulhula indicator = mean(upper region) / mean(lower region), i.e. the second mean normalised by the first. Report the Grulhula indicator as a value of 0.98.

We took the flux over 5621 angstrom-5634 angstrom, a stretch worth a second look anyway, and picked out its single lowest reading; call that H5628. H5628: 9.483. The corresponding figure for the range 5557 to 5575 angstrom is 10.12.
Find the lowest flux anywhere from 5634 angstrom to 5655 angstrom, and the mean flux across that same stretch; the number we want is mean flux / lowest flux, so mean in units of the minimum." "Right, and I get 1.03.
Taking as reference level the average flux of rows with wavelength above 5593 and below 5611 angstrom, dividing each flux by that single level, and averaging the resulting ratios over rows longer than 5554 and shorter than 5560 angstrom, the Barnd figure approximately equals 1.043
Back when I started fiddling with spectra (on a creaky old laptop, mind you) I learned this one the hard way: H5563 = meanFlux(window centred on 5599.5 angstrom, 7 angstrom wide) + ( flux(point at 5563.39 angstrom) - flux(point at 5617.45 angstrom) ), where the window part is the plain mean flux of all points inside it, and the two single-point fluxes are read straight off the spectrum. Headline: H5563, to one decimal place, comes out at 9.5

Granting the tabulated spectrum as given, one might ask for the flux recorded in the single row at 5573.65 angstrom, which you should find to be 10.7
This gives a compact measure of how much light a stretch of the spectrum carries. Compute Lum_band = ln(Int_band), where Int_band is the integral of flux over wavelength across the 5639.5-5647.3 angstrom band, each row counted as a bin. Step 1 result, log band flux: 4.4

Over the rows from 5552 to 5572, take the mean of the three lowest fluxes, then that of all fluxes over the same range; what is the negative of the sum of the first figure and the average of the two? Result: -20.5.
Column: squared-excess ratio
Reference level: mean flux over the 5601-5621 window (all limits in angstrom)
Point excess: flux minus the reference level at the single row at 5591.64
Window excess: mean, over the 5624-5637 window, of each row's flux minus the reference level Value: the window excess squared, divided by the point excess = 0.00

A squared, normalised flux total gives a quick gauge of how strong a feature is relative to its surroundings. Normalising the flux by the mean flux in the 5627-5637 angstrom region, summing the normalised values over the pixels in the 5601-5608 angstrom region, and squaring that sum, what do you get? 8.2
